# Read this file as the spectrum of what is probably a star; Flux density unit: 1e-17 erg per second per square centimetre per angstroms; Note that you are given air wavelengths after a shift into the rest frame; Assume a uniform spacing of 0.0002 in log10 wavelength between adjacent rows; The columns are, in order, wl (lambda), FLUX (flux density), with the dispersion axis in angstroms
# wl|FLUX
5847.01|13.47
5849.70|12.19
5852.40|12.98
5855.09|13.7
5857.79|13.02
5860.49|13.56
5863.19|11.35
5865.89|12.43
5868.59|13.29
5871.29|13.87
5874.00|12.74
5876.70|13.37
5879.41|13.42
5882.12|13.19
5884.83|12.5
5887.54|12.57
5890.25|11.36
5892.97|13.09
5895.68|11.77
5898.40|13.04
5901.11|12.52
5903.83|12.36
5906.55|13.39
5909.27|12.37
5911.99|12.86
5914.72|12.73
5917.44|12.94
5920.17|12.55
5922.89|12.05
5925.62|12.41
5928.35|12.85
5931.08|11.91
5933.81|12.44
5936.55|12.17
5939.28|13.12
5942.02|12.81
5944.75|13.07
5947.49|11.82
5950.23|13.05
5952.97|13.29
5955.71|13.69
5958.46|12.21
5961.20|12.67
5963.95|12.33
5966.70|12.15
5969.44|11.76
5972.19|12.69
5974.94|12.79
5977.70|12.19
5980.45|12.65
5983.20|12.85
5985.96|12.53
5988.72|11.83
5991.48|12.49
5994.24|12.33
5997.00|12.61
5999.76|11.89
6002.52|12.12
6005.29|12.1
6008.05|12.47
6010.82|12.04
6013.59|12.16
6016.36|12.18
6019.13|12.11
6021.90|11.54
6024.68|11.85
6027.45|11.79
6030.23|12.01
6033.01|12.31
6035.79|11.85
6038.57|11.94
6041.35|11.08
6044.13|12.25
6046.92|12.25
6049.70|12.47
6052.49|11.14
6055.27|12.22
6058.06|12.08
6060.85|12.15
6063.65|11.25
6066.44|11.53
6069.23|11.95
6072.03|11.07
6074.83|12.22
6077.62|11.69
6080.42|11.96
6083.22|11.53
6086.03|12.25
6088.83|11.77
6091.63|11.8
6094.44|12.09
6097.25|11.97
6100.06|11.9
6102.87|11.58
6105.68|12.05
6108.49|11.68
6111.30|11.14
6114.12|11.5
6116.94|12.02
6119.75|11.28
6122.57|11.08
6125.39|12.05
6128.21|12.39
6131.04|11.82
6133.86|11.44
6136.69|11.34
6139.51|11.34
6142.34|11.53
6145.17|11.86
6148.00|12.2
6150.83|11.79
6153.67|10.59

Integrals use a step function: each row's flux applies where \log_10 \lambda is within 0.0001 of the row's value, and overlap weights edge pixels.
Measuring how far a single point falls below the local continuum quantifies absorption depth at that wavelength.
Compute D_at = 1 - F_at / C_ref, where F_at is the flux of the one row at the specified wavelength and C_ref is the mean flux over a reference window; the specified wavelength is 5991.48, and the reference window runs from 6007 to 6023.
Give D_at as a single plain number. -0.034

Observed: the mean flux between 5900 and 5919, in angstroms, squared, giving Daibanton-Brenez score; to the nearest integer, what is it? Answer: 162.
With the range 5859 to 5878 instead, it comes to 168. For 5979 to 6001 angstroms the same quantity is 154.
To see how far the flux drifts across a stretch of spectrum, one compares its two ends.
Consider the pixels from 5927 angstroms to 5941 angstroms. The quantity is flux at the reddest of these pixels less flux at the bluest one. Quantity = 0.3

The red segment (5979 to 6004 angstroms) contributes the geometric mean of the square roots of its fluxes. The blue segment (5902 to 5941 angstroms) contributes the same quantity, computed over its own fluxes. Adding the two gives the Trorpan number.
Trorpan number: 7.06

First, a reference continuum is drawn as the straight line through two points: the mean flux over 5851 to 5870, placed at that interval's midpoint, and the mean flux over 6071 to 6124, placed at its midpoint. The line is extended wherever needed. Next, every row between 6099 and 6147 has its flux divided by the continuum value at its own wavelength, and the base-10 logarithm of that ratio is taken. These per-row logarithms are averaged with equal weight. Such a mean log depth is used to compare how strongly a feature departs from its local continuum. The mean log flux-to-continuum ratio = 0.002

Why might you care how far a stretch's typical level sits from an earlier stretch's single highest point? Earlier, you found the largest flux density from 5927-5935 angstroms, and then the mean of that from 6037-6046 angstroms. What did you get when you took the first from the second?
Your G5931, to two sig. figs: -1.1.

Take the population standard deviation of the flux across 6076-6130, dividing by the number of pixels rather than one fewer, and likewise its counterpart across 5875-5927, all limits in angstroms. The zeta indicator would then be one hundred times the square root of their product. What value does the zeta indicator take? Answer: 43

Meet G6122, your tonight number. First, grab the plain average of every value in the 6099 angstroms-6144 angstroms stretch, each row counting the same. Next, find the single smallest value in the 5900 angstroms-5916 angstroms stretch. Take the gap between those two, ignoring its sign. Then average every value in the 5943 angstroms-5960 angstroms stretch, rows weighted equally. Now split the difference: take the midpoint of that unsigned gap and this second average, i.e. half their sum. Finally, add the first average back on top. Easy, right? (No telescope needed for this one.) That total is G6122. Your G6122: 18.4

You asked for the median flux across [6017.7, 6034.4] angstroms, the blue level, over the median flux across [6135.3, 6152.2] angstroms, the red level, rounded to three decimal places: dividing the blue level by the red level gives 1.023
